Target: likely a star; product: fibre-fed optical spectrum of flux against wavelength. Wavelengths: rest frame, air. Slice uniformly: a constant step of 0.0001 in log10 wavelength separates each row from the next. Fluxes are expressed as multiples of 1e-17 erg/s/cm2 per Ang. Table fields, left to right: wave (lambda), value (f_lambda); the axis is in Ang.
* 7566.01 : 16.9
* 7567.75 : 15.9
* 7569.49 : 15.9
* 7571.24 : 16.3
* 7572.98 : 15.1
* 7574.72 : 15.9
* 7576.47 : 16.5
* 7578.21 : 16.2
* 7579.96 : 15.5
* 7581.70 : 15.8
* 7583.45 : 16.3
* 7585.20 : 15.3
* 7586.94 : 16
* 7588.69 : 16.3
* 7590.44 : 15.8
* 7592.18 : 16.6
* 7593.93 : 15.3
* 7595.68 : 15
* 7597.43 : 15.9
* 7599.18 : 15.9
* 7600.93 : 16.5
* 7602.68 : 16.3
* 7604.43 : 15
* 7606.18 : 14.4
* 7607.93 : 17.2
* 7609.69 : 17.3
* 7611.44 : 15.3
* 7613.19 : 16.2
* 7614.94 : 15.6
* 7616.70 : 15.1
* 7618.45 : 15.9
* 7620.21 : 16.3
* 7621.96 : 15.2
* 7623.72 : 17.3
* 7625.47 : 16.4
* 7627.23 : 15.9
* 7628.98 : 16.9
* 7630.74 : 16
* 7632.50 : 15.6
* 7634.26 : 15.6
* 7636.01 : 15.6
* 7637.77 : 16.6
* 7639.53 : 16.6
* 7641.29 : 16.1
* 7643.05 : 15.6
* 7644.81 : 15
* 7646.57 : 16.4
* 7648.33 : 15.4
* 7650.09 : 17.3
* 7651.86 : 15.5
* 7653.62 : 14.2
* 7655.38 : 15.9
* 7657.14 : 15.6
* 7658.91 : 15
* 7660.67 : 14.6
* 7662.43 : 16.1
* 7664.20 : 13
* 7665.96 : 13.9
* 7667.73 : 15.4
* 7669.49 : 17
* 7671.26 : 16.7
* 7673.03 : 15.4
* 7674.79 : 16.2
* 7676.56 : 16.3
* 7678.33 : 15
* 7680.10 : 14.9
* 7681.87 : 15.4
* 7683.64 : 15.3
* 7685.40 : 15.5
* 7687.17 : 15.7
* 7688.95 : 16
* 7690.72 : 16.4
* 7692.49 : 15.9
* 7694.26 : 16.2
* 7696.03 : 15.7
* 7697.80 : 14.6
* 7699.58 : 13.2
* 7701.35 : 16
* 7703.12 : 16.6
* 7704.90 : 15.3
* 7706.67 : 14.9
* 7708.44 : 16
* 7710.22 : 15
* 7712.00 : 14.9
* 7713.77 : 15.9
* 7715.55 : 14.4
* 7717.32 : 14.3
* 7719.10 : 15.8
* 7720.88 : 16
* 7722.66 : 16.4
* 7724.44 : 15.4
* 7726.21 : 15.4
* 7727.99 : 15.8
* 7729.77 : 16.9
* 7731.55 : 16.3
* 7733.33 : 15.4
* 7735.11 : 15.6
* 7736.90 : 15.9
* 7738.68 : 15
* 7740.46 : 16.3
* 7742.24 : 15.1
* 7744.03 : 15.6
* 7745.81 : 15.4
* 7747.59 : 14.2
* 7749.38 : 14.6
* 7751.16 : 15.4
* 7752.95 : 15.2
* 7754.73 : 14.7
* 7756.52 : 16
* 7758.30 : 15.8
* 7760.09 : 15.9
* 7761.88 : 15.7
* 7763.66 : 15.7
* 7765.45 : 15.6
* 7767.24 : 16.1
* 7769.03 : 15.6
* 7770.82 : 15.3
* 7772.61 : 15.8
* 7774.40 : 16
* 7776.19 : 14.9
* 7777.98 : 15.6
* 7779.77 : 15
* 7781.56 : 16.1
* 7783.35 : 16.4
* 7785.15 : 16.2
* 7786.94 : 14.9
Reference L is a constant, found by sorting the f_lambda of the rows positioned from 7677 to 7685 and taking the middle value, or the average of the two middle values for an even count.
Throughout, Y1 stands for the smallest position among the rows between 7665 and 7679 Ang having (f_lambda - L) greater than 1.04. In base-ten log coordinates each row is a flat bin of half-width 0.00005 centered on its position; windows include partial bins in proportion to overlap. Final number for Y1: 7669.49 Ang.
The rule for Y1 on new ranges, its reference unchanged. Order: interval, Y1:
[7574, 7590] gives 7576.47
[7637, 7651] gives 7637.77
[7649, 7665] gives 7650.09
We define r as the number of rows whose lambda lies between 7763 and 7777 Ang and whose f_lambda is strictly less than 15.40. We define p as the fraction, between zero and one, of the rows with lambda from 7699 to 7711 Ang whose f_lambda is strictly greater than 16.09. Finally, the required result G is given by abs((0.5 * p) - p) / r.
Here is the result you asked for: 0.036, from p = 0.14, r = 2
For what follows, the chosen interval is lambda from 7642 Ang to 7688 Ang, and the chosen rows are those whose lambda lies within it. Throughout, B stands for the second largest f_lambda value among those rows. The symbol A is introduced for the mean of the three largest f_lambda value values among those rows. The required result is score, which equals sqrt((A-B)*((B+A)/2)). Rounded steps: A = 17.00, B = 17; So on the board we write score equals 0.0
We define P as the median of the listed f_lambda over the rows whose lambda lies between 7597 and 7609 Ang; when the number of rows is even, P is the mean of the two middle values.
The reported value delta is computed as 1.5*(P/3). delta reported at 7.95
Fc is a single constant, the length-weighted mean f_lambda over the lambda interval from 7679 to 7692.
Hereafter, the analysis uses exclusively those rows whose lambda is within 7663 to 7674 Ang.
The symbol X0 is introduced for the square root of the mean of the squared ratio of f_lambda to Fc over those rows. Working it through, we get 0.98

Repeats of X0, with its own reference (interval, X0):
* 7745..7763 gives 0.98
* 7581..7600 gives 1.02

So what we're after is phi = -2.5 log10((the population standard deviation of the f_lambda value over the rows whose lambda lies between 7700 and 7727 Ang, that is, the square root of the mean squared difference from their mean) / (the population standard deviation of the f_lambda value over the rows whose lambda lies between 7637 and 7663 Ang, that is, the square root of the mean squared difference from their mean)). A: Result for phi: 0.2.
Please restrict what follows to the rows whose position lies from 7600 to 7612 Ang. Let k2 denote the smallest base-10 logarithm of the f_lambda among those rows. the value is 1.16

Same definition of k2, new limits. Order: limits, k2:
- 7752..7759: 1.17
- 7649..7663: 1.15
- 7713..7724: 1.16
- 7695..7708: 1.12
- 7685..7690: 1.19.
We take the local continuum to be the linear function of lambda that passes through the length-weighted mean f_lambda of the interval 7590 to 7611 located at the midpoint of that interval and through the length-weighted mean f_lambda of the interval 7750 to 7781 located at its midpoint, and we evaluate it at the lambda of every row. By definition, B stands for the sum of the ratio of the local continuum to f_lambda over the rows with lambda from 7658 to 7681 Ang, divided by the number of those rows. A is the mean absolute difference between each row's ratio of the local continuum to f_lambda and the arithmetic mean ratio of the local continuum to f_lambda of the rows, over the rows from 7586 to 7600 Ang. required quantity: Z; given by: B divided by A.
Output 44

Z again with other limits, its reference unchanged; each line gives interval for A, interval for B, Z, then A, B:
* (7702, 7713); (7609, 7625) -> 28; 0.036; 0.99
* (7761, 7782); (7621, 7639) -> 55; 0.018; 0.99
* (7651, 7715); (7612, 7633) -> 21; 0.046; 0.99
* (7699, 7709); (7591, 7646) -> 16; 0.061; 1.00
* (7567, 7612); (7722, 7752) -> 31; 0.032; 1.00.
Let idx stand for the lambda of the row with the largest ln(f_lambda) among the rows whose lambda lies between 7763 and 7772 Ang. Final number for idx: 7767.24 Ang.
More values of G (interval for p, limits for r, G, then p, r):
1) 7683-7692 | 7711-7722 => 0.033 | 0.20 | 3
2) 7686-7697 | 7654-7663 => 0.083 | 0.33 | 2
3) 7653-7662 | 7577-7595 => 0.000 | 0.00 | 2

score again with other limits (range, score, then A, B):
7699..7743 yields 0.7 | 16.63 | 16.6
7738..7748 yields 1.6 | 15.77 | 15.6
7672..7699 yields 0.0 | 16.30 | 16.3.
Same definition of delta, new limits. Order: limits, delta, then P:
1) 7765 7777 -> 7.80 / 15.6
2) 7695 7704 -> 7.85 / 15.7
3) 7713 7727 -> 7.80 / 15.6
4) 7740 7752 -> 7.70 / 15.4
